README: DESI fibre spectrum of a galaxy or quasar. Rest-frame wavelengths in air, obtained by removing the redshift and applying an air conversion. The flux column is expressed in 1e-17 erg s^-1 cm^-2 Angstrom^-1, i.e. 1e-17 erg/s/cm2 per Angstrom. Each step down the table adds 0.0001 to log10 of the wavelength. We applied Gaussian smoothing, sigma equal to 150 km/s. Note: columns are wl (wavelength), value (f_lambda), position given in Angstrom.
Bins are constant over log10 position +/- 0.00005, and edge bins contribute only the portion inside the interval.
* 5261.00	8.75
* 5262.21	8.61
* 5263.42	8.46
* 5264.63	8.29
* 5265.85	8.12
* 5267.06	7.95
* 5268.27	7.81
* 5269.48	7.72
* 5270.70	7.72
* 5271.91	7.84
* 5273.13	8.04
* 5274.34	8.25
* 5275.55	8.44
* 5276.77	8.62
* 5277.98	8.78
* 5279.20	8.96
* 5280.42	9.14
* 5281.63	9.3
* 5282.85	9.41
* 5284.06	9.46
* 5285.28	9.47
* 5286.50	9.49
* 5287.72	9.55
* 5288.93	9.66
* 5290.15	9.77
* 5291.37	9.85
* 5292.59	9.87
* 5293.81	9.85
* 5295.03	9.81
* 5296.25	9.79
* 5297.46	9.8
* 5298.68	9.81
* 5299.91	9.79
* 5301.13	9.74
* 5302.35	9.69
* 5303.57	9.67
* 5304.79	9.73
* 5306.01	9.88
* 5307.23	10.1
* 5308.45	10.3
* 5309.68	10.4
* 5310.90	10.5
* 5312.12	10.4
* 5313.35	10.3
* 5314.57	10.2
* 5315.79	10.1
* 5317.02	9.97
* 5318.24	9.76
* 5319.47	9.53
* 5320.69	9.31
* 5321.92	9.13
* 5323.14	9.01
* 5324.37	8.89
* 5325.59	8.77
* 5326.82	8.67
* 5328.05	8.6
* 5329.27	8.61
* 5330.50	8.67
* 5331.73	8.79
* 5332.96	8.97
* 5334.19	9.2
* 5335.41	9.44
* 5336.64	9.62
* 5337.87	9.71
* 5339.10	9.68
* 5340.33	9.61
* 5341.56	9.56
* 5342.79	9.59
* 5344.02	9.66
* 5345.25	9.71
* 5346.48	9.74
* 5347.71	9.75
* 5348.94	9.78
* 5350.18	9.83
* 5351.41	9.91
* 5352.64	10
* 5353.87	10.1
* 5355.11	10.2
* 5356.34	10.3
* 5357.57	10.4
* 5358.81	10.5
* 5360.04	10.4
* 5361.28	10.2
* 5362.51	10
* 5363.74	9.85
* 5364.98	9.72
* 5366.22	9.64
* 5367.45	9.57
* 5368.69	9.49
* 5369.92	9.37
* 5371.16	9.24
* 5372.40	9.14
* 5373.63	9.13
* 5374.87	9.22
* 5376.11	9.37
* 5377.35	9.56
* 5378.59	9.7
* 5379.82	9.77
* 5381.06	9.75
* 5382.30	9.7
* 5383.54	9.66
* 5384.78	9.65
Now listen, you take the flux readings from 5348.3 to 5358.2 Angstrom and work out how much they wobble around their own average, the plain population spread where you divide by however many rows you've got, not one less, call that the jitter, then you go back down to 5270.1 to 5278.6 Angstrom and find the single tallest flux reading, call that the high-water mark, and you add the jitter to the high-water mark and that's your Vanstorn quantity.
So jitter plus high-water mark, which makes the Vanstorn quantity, 9.0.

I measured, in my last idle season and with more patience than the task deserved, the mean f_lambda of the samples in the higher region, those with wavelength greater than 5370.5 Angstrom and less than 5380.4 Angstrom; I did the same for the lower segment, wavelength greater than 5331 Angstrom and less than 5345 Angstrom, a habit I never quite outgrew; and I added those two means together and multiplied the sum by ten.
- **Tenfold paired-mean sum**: 188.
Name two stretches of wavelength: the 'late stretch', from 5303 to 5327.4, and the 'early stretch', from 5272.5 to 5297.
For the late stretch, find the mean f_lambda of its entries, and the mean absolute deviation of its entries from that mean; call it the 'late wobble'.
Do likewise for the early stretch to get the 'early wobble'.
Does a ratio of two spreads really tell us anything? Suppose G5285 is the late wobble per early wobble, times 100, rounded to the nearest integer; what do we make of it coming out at 104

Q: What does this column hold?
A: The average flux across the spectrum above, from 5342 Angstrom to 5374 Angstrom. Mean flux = 9.82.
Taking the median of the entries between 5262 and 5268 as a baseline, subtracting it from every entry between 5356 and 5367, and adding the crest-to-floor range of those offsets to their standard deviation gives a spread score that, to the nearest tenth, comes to 1.2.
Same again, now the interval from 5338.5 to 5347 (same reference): 0.2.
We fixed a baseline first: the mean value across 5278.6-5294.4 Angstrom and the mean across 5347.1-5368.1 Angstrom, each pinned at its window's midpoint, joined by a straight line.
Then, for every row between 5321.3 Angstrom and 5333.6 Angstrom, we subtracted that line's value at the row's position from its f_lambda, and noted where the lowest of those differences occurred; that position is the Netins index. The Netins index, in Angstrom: 5328.05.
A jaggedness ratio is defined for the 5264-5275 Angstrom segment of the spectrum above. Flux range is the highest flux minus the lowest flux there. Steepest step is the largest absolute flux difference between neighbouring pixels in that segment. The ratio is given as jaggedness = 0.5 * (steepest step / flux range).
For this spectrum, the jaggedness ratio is 0.184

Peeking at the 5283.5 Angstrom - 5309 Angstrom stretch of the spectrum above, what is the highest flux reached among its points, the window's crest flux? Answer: 10.3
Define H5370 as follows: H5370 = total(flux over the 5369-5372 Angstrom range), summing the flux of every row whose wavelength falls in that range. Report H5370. 18.6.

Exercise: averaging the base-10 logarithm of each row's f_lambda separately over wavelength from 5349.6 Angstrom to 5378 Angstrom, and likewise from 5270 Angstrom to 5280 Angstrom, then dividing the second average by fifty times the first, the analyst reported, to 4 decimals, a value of 0.0186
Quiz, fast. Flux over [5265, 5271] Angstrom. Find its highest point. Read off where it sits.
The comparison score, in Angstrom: 5265.85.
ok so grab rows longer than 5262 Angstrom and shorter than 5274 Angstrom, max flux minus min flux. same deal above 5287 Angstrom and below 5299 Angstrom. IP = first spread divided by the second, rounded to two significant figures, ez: 2.8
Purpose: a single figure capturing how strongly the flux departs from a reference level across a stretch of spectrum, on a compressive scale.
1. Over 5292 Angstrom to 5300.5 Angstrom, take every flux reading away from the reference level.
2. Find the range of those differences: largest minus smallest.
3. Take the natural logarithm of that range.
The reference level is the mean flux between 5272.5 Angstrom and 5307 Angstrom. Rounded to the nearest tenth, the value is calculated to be -2.5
